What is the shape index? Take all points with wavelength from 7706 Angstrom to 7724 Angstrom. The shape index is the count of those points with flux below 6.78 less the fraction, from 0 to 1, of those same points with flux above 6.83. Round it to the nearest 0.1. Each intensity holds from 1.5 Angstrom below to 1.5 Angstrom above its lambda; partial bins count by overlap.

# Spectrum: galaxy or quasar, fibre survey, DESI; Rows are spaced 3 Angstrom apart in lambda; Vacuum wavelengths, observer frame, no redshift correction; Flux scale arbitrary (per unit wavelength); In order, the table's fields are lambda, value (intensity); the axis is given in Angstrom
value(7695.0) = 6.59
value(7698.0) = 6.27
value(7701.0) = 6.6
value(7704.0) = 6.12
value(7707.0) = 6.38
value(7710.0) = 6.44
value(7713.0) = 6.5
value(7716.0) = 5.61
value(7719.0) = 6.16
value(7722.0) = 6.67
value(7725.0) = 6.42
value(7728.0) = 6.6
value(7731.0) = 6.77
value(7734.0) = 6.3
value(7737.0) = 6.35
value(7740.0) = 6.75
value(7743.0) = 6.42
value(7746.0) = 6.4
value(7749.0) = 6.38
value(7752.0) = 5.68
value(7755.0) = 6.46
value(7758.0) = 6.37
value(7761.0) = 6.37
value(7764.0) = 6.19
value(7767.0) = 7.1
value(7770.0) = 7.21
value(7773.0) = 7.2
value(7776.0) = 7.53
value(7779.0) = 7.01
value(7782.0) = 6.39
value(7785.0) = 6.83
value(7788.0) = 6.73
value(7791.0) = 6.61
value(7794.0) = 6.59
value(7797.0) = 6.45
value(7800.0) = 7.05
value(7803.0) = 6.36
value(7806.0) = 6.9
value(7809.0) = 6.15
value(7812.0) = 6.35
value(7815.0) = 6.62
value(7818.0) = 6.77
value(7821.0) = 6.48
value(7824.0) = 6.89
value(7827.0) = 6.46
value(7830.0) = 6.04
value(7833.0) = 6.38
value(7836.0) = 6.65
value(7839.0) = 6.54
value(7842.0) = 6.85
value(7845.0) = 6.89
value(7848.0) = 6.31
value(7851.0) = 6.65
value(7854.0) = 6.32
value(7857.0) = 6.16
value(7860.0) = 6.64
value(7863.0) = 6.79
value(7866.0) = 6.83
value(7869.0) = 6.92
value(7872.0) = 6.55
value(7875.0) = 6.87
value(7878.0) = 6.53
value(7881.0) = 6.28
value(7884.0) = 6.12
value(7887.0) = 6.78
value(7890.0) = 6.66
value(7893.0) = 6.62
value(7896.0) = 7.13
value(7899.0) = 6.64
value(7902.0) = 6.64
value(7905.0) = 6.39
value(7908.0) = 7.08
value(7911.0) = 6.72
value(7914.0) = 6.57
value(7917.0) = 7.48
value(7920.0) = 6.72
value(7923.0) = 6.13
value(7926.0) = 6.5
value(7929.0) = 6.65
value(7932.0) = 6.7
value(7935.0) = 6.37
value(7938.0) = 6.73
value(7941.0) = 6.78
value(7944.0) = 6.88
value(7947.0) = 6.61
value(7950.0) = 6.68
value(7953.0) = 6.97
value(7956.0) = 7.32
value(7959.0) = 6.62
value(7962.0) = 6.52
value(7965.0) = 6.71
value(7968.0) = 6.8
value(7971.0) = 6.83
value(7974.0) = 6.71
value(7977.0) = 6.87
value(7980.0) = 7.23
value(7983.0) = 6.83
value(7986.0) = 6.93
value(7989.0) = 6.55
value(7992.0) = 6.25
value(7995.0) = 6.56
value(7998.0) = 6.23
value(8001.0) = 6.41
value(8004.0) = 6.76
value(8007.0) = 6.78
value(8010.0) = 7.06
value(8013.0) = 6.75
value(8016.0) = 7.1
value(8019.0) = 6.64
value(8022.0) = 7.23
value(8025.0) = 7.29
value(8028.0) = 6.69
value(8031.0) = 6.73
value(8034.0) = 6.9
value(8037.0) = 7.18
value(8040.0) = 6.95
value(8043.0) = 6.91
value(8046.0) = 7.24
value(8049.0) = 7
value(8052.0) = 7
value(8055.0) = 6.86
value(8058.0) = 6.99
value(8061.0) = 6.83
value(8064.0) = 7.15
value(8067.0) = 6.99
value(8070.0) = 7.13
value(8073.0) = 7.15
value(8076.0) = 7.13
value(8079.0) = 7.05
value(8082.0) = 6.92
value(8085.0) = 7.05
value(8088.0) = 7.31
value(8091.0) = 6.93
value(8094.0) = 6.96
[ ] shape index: 6.0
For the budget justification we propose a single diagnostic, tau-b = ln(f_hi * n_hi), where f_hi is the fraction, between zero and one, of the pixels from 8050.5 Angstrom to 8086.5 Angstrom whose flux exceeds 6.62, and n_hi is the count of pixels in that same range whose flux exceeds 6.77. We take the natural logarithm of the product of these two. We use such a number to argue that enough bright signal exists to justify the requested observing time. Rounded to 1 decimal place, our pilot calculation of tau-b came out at 2.5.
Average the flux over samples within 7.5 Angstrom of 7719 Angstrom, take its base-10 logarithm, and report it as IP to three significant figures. 0.797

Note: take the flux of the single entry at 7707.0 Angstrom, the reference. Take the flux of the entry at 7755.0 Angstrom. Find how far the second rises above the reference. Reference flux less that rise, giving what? 6.30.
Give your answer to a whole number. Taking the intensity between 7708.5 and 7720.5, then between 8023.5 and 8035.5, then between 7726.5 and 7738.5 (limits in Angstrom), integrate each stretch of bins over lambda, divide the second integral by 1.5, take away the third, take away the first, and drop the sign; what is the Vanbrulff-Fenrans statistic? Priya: 97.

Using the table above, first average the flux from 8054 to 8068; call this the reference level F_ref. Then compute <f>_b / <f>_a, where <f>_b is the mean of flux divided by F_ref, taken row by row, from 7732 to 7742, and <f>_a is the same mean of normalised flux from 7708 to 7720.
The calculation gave 1.05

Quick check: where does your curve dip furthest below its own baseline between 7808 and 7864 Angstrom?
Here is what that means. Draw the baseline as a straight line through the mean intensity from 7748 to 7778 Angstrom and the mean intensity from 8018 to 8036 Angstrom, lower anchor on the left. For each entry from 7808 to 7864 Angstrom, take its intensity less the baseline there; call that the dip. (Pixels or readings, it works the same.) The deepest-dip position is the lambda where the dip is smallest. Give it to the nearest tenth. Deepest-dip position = 7830.0 Angstrom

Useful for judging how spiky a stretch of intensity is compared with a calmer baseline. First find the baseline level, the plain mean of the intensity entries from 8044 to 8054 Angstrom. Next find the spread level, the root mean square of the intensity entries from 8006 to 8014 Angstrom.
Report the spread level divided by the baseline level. 0.97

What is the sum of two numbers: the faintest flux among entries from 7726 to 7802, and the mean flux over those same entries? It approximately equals 12.31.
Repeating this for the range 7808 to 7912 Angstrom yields 12.63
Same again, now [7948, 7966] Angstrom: 13.32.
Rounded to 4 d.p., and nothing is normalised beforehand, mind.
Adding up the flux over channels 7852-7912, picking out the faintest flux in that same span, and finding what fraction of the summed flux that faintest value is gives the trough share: 0.0461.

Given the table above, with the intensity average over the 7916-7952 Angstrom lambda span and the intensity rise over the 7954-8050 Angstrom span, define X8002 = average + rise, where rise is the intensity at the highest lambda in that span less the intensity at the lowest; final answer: 6.4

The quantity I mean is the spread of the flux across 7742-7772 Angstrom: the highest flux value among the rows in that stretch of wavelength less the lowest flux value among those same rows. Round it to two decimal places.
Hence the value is 1.53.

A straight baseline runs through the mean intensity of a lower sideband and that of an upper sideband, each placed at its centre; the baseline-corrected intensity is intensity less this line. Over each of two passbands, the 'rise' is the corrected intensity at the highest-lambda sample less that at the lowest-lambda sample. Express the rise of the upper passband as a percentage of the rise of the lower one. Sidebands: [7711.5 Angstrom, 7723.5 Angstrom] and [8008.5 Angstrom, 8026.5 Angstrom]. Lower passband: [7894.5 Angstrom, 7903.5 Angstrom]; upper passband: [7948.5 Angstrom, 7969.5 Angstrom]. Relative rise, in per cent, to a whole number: -15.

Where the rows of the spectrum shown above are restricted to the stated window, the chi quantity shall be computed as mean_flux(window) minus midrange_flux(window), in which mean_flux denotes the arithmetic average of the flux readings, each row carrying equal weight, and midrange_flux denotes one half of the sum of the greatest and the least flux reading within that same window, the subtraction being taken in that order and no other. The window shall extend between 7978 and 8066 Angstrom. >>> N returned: 0.10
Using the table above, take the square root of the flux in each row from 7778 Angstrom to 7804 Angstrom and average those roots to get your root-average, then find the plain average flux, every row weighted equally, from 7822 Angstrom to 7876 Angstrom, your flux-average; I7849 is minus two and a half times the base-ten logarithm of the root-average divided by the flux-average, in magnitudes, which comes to 1.02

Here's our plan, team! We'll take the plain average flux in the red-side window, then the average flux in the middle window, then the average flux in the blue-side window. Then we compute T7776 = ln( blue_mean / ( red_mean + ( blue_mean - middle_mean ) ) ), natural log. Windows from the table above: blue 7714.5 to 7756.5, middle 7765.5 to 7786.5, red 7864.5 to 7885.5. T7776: 0.074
